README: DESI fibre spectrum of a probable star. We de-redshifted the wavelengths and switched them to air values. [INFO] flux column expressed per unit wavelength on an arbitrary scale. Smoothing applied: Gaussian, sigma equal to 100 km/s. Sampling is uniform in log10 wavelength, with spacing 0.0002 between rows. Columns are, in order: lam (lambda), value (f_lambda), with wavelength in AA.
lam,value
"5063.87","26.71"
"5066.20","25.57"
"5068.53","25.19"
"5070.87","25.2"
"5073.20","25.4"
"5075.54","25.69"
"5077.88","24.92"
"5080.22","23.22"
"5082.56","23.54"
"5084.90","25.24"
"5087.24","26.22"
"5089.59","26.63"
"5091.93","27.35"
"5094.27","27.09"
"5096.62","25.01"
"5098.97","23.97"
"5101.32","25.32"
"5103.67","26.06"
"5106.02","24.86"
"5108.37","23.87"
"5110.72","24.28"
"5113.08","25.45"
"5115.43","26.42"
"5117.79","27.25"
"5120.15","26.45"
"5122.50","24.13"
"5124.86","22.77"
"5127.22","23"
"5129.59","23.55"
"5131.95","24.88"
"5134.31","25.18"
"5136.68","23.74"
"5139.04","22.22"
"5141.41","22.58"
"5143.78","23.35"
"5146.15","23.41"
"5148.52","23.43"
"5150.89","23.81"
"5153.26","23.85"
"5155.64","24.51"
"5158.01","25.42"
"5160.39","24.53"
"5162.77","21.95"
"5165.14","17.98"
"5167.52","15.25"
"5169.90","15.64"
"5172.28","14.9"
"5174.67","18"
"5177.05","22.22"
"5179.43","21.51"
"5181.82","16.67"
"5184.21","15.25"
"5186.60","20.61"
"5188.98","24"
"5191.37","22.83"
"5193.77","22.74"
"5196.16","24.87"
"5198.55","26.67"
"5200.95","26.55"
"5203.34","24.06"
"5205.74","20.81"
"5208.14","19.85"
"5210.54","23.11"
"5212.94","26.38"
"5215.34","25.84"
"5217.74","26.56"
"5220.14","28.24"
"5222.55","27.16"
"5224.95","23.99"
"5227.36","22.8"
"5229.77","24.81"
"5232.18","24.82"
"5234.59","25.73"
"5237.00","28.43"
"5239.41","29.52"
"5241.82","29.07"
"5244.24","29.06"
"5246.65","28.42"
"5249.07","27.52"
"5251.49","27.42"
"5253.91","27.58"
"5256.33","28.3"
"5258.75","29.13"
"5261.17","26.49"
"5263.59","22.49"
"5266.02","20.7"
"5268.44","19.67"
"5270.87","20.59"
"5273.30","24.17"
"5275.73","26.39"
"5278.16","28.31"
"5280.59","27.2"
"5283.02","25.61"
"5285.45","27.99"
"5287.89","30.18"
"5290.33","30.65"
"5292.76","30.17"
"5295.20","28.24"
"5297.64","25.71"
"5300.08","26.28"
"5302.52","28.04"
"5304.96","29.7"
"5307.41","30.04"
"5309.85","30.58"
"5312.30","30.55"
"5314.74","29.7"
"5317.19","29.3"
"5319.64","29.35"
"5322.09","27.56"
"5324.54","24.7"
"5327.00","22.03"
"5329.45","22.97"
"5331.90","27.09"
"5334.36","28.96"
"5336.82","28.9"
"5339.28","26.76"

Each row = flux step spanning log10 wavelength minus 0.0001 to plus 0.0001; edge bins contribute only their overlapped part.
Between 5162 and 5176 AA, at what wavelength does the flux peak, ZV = 5162.77 AA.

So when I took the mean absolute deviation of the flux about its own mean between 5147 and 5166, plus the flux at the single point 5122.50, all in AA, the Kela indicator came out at 25.7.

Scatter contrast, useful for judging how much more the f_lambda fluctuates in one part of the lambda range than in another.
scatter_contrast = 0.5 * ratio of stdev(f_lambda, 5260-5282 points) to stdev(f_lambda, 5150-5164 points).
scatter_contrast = 1.4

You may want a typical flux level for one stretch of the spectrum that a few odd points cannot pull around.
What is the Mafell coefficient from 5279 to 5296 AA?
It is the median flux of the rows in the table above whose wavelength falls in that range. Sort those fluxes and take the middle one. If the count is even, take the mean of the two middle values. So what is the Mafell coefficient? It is 28.2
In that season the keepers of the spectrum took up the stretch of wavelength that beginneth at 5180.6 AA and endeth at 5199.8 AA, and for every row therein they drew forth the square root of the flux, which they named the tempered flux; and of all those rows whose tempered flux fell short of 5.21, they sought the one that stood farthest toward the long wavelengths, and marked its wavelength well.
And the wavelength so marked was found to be 5198.55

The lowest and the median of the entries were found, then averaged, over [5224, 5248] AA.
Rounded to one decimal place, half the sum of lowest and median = 24.9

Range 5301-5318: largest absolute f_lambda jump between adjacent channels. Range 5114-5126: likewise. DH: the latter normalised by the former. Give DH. 1.4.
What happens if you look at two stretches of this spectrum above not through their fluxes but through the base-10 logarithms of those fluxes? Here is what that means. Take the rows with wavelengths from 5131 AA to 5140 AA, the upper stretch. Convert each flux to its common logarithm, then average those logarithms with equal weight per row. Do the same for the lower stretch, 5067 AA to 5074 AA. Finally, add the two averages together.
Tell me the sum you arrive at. 2.78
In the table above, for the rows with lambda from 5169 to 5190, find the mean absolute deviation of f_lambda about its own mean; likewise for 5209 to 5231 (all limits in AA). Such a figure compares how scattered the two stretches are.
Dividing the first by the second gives 1.9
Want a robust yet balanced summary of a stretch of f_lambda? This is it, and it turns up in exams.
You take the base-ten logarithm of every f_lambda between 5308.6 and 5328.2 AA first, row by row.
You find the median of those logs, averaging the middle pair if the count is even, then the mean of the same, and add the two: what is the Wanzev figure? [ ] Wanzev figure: 2.91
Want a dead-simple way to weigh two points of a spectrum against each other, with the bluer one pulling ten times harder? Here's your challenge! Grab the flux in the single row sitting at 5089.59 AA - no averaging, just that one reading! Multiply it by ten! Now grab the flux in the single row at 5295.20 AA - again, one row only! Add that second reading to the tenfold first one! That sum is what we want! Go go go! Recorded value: 295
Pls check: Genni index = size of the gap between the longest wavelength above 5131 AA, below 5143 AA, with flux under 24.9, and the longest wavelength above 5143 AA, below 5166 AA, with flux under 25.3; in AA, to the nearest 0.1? 23.7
